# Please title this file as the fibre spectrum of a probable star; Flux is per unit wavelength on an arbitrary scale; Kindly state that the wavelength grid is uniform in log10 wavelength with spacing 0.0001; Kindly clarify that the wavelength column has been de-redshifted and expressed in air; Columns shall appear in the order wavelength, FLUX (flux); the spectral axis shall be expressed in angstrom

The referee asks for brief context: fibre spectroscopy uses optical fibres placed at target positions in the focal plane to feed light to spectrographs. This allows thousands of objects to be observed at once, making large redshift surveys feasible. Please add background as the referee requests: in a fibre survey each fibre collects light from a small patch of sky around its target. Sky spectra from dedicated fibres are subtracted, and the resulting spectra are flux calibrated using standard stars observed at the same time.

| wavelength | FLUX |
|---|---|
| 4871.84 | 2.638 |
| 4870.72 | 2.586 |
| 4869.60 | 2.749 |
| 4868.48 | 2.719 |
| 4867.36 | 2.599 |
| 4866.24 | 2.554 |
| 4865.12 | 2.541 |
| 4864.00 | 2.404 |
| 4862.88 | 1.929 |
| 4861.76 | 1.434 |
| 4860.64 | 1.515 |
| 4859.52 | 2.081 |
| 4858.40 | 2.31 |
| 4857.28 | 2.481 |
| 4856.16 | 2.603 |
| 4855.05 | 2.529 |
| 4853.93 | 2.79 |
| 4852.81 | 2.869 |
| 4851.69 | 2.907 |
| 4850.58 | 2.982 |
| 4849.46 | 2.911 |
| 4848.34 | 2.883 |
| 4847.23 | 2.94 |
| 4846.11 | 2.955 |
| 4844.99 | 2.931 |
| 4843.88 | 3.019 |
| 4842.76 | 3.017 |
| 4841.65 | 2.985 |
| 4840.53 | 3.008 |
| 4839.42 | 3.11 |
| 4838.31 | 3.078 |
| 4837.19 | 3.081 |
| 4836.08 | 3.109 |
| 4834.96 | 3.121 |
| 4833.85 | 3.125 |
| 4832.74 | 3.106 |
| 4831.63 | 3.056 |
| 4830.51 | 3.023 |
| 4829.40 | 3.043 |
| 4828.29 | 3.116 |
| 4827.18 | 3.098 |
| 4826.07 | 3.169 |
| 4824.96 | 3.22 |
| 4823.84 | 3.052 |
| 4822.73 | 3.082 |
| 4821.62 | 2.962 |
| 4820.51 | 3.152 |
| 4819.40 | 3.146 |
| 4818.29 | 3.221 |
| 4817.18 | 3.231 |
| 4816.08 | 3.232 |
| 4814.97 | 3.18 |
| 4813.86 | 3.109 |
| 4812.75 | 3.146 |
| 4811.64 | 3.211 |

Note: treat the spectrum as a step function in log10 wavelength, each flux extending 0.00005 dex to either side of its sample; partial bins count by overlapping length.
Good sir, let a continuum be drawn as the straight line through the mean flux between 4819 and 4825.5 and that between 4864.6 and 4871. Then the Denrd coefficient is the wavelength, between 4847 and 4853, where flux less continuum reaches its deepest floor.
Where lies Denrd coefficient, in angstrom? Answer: 4848.34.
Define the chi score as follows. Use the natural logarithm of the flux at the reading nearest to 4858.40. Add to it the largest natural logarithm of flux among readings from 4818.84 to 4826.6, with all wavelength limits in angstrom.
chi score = 2.01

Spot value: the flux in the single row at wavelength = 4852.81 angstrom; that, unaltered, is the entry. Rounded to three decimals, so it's 2.869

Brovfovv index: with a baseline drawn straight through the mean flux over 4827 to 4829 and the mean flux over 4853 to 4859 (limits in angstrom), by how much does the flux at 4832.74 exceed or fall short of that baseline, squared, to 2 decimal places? 0.01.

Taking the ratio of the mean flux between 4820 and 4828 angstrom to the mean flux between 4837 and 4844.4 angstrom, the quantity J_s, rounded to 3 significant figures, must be 1.02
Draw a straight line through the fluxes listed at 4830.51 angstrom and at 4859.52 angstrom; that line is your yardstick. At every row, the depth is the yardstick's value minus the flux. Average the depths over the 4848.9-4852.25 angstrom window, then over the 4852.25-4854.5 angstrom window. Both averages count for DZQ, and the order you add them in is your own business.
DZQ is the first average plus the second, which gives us -1.1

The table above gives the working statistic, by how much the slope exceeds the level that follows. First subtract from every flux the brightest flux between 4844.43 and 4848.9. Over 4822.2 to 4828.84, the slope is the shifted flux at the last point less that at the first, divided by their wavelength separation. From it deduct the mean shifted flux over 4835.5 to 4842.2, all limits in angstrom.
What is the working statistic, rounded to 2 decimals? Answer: -0.10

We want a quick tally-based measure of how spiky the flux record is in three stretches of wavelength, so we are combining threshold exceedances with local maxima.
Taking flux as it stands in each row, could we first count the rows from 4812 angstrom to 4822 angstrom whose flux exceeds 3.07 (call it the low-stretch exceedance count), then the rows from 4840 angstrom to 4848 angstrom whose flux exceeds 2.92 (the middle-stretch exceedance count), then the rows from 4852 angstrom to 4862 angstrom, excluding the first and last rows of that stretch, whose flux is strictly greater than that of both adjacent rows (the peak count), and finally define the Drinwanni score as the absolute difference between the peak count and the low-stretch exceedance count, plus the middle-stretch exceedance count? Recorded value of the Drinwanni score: 14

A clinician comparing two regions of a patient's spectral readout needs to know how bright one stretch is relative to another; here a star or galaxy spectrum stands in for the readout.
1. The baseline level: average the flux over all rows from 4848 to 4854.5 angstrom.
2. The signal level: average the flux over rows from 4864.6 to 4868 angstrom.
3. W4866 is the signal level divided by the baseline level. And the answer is 0.89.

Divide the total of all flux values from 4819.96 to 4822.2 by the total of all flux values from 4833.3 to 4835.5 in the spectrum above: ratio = 0.98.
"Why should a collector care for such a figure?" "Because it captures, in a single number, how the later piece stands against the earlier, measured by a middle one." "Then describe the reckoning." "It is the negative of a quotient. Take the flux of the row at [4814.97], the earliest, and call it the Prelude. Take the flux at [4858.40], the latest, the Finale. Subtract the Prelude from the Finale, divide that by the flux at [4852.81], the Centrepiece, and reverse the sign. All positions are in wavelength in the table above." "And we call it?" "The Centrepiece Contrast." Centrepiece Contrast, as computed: 0.30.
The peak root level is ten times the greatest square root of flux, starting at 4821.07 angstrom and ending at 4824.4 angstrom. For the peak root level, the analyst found 17.6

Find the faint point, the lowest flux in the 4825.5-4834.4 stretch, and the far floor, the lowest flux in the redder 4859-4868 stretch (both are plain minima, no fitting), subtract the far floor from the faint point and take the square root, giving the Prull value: 1.3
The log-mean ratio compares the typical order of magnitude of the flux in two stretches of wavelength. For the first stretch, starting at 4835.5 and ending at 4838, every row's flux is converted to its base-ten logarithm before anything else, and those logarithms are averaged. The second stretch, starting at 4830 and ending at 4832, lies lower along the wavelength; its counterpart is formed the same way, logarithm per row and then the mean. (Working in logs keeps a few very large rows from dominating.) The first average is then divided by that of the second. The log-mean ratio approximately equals 1.02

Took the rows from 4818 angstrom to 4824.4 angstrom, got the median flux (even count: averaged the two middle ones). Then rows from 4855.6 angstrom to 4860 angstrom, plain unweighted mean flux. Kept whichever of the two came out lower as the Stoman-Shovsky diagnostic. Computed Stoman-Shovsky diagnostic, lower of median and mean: 2.4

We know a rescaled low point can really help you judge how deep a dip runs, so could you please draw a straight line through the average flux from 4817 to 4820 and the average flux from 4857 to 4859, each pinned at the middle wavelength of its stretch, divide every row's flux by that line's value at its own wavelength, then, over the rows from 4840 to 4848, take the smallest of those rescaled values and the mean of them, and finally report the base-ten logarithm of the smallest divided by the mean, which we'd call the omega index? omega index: -0.007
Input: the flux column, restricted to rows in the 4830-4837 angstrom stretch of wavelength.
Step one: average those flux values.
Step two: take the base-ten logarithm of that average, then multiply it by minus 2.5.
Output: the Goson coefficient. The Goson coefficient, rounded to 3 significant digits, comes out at -1.22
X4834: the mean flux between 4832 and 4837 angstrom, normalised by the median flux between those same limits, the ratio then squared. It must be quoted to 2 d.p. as 1.00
